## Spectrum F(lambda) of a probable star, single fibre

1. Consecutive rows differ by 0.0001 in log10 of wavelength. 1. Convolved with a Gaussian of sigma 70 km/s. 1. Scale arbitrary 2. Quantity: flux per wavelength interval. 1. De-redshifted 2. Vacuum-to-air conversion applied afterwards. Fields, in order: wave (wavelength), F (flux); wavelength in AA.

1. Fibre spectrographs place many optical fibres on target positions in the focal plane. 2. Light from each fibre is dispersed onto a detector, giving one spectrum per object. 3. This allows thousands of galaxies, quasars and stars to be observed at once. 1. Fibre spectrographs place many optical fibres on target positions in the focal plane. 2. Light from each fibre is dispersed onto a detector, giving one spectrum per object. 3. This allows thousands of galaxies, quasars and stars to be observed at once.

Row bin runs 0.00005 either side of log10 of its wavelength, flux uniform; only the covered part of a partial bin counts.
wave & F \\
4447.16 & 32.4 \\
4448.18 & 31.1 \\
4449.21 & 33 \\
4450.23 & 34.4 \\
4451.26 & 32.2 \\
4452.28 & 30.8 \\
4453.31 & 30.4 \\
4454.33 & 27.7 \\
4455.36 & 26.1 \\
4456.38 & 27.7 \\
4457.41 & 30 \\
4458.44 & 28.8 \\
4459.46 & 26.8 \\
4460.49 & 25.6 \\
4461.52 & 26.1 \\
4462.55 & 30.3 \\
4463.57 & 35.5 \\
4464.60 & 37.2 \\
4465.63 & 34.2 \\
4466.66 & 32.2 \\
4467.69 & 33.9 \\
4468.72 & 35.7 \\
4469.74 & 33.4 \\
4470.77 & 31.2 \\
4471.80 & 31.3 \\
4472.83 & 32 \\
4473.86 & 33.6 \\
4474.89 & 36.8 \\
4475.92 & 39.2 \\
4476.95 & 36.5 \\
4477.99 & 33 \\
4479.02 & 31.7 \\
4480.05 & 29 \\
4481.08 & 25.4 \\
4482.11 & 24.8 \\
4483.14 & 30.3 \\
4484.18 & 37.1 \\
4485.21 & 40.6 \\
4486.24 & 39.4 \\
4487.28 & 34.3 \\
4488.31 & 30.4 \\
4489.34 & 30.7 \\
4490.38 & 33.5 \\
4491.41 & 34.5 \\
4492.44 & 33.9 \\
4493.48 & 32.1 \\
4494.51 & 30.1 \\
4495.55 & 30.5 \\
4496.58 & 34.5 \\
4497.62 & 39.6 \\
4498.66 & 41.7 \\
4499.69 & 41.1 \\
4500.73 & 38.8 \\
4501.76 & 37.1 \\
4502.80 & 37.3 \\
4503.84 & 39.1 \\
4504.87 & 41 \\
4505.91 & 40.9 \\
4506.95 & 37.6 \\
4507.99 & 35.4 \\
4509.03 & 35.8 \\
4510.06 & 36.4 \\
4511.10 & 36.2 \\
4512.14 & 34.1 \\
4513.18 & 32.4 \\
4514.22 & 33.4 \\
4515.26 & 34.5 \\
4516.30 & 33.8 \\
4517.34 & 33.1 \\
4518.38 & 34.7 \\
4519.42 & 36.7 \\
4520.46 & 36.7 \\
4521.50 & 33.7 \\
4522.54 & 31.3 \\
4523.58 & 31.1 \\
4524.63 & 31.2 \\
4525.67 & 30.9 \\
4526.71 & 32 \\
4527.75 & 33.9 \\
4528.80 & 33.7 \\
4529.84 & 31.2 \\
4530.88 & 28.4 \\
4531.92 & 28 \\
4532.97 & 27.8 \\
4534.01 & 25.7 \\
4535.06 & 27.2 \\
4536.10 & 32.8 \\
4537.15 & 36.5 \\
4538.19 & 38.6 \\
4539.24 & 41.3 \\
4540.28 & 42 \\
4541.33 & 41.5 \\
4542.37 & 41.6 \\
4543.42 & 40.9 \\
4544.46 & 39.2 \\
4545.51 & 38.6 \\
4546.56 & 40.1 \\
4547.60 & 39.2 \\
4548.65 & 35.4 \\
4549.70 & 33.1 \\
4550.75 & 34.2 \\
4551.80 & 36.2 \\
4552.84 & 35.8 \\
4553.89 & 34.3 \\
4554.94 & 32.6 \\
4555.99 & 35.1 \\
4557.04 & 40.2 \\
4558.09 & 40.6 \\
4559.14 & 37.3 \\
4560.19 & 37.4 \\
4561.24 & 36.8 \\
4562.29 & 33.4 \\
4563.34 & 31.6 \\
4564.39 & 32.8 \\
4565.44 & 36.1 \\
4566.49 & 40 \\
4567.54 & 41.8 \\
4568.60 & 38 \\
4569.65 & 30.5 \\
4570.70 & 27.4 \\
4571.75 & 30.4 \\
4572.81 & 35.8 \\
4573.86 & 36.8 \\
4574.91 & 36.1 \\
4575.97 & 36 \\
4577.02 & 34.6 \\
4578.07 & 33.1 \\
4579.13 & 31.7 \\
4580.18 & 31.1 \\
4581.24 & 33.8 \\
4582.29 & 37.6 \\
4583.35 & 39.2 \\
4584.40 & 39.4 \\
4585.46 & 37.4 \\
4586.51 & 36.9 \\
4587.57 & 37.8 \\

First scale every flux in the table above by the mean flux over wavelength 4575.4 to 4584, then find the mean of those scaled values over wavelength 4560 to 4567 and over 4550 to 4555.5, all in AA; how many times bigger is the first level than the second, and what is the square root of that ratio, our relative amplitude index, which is 1.01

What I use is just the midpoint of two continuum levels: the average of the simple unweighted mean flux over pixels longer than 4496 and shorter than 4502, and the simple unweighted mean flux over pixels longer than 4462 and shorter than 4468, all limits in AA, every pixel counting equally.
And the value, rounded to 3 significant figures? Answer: 36.3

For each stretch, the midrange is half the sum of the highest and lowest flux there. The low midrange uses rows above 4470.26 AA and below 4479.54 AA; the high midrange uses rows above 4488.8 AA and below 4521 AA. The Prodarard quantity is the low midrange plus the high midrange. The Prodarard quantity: 71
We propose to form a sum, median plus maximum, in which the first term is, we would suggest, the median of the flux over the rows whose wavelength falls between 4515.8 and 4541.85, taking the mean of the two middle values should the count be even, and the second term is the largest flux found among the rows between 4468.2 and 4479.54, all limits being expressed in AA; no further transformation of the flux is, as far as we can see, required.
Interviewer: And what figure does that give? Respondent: 72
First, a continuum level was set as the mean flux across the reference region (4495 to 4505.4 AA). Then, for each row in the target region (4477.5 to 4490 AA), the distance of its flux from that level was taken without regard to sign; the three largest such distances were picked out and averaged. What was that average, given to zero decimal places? 12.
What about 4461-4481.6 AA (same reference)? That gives 11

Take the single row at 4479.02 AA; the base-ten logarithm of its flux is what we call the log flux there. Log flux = 1.50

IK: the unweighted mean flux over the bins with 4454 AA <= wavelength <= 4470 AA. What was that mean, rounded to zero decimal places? 31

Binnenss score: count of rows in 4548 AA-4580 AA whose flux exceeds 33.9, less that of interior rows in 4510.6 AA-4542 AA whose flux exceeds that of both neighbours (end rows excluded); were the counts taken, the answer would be 16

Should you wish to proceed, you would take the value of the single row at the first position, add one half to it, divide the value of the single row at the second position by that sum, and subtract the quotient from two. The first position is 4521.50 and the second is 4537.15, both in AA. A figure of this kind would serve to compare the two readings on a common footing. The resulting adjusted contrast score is 0.93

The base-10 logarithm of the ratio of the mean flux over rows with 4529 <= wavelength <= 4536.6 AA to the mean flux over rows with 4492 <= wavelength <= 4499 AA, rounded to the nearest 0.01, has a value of -0.08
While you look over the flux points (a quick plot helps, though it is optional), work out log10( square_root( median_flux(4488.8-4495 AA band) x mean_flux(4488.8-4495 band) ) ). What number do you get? 1.51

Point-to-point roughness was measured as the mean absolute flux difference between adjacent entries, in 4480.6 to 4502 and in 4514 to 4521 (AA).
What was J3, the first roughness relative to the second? 2.5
